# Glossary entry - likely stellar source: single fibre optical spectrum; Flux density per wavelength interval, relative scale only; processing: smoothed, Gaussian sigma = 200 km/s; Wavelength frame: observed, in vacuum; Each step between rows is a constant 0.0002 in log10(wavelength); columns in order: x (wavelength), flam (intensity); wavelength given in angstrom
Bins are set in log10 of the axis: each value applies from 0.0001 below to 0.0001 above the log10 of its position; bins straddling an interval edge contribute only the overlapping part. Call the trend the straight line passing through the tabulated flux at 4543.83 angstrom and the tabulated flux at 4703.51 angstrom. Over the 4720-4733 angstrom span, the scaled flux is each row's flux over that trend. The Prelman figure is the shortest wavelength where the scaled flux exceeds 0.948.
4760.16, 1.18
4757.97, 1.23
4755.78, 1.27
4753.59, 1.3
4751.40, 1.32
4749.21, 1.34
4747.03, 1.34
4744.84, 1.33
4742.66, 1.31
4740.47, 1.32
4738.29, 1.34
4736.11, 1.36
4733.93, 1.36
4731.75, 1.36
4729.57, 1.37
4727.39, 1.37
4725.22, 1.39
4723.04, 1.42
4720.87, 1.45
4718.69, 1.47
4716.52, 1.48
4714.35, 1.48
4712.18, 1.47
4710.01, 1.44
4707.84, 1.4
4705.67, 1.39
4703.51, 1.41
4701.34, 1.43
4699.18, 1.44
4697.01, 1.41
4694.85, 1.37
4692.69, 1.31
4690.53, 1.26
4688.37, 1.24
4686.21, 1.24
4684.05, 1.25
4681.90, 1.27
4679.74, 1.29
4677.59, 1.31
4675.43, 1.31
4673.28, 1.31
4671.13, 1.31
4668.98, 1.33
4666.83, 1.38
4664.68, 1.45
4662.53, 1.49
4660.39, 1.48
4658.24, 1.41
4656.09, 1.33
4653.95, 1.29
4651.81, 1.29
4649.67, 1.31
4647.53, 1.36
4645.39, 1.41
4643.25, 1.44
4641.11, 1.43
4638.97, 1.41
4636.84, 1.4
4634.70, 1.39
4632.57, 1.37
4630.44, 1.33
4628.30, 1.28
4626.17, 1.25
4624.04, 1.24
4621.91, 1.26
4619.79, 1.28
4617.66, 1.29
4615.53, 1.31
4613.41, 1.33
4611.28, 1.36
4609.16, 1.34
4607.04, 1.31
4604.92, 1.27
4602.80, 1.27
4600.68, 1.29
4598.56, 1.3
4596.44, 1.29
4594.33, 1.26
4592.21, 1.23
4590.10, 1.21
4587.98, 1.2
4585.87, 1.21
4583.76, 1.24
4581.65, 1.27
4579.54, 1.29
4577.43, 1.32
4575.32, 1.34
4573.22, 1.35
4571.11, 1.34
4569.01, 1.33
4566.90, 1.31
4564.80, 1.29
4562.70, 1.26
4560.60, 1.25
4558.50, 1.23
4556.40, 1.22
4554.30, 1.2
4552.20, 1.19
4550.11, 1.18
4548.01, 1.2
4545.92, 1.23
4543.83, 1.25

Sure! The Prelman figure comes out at 4720.87 angstrom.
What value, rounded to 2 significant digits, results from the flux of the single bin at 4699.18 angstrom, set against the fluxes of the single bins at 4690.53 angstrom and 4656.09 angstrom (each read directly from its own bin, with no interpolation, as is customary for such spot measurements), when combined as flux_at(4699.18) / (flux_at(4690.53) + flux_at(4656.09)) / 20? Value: 0.028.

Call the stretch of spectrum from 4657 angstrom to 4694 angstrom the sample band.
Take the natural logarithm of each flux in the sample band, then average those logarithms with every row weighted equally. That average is 0.28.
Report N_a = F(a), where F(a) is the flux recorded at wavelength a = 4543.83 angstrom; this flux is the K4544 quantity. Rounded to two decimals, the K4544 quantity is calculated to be 1.25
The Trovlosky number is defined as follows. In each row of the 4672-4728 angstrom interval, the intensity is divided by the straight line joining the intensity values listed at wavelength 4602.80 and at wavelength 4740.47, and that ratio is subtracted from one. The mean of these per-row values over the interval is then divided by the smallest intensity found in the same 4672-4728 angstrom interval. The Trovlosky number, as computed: -0.040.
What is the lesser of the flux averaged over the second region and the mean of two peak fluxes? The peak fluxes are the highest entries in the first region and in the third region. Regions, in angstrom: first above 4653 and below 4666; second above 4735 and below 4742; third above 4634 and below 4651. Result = 1.34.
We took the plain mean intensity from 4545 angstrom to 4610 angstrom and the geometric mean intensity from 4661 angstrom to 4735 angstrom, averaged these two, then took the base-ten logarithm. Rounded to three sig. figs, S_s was 0.120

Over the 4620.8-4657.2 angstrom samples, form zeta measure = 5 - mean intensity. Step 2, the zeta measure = 3.66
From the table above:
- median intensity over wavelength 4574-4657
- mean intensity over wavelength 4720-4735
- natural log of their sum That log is 0.99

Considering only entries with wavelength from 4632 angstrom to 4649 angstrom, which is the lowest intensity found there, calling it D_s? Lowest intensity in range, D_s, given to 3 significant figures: 1.36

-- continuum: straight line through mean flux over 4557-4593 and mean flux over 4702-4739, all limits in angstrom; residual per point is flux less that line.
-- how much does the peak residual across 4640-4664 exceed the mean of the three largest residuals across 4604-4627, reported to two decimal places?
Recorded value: 0.10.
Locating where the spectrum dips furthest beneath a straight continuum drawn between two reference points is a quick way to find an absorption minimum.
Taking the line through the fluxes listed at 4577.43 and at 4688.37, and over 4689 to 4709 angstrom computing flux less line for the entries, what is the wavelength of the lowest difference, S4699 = 4690.53 angstrom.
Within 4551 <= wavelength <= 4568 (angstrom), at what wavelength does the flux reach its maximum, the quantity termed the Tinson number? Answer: 4566.90 angstrom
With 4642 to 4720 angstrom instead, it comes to 4662.53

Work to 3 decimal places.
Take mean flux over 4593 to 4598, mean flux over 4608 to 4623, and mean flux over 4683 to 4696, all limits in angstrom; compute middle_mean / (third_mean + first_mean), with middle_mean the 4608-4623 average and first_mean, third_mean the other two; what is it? 0.513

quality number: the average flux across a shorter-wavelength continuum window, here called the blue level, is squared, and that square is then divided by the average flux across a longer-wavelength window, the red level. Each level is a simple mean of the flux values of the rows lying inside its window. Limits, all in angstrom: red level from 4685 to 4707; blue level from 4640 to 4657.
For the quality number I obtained 1.37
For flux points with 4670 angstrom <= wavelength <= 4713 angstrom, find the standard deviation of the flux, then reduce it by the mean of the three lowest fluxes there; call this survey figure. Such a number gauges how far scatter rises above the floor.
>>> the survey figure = -1.17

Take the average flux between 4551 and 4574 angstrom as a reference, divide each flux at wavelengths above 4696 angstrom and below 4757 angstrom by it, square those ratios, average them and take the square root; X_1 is 1.09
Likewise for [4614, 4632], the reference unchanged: 1.01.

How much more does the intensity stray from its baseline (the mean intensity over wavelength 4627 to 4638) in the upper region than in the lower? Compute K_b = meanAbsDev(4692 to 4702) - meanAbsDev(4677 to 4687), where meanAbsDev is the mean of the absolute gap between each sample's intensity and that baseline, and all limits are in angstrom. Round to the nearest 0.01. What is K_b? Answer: -0.03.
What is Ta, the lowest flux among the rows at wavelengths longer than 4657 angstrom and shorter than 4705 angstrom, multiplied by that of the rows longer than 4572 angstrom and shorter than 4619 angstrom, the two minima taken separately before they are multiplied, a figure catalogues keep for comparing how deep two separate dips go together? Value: 1.49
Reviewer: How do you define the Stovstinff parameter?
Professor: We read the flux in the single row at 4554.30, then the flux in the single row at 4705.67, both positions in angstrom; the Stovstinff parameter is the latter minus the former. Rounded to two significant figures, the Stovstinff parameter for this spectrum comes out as 0.19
